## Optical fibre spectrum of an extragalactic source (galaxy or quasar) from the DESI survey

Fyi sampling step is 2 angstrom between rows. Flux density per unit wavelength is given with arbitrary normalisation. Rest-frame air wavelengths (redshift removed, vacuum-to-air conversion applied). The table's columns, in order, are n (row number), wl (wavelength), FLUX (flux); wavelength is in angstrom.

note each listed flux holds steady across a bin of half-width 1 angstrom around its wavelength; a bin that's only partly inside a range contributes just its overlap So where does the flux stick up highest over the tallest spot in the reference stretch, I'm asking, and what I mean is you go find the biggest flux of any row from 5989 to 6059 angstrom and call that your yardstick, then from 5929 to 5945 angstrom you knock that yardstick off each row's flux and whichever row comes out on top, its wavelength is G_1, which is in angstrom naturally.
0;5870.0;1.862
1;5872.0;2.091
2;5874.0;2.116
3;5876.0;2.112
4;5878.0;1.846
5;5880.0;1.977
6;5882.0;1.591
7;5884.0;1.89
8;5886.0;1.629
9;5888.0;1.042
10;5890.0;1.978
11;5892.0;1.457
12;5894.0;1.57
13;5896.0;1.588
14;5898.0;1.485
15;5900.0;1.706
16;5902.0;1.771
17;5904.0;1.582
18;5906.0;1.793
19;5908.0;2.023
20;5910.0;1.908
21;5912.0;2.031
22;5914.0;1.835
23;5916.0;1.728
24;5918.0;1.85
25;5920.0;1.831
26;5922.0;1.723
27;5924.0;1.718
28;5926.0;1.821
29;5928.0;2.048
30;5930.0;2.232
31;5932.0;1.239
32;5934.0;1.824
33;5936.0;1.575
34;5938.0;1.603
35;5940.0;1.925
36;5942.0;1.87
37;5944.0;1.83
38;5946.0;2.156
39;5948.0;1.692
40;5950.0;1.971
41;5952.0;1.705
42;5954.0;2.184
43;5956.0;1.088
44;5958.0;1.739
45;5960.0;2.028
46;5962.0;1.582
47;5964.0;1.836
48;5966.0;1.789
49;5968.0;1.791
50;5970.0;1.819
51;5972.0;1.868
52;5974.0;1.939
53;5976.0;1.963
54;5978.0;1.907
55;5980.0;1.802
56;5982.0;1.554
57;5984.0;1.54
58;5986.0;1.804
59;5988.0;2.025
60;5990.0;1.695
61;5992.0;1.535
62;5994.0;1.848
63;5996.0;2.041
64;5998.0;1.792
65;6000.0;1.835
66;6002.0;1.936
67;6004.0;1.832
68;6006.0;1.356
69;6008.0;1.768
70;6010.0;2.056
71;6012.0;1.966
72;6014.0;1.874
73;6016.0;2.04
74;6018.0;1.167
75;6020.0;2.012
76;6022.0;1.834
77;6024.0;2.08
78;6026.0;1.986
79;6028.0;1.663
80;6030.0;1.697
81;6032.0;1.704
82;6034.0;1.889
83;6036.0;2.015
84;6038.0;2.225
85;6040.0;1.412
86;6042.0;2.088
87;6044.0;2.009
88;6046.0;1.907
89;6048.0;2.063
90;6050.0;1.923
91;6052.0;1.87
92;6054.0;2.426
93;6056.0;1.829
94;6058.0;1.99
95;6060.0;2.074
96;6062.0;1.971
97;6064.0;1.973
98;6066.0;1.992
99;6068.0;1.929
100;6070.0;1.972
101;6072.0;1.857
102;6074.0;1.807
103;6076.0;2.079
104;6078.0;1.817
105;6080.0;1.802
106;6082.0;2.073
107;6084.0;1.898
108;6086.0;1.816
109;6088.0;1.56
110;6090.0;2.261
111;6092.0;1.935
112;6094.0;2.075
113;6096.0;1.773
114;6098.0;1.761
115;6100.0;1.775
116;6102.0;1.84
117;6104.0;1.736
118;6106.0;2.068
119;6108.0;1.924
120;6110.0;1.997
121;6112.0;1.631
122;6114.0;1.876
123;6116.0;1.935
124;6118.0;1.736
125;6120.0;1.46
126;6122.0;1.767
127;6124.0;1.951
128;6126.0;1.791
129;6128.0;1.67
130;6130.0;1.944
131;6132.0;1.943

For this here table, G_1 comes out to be 5930.0 angstrom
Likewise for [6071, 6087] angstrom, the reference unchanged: 6076.0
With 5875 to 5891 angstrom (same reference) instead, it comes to 5876.0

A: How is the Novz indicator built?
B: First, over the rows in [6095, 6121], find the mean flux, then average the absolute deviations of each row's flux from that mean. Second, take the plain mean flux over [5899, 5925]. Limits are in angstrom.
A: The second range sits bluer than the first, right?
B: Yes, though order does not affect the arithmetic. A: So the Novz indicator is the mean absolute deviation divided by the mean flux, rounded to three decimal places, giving 0.067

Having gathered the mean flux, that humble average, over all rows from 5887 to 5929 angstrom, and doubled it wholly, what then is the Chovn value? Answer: 3.48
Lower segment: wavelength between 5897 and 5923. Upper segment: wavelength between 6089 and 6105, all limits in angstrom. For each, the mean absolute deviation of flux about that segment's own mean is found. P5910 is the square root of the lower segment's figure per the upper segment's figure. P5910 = 0.88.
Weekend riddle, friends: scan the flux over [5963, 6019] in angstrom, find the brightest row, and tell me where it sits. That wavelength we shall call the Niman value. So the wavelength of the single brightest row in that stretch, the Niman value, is 6010.0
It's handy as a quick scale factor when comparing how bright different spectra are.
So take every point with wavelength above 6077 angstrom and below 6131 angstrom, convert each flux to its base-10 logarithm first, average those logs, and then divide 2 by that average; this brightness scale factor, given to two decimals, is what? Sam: 7.56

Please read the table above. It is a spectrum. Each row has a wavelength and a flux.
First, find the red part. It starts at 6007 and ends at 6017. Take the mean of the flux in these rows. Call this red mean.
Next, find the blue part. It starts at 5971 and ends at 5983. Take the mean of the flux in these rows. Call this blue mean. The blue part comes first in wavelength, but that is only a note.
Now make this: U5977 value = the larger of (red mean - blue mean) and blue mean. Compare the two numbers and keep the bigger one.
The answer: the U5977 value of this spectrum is 1.84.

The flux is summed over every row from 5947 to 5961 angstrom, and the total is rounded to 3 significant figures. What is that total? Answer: 12.4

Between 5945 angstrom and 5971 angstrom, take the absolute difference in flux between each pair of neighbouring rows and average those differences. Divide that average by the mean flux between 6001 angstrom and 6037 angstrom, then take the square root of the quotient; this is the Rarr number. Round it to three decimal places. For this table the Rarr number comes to 0.443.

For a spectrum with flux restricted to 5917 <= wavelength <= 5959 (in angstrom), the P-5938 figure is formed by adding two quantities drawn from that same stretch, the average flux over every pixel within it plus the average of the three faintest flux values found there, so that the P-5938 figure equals 3.09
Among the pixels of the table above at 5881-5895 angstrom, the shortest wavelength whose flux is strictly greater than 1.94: 5890.0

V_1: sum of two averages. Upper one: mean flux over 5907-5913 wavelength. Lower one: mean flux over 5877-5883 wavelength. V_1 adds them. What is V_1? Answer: 3.79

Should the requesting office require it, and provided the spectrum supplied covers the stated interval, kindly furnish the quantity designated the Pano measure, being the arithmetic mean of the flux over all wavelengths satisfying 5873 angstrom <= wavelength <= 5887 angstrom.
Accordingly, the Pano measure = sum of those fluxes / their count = 1.88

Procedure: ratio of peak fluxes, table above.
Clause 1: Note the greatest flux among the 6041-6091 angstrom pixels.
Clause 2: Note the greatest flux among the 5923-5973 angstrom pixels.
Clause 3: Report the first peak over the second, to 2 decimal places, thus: 1.09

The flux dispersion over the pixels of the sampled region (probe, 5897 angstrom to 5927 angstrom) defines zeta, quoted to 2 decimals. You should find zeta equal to 0.14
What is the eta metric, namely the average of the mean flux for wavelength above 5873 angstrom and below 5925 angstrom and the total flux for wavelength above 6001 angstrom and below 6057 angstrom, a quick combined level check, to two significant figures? 27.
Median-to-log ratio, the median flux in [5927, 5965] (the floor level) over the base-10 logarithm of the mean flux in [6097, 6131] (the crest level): 7.07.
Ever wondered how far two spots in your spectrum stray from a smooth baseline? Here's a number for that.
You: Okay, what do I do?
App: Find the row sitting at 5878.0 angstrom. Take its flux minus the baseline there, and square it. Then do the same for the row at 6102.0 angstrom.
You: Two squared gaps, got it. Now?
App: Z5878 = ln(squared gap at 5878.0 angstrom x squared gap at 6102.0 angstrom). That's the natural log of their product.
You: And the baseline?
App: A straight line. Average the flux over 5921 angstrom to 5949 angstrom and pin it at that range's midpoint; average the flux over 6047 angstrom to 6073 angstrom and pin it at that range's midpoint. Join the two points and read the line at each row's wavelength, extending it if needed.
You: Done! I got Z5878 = -7.2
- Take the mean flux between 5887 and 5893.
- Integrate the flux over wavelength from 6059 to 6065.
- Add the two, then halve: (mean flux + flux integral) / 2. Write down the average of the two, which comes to 6.8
